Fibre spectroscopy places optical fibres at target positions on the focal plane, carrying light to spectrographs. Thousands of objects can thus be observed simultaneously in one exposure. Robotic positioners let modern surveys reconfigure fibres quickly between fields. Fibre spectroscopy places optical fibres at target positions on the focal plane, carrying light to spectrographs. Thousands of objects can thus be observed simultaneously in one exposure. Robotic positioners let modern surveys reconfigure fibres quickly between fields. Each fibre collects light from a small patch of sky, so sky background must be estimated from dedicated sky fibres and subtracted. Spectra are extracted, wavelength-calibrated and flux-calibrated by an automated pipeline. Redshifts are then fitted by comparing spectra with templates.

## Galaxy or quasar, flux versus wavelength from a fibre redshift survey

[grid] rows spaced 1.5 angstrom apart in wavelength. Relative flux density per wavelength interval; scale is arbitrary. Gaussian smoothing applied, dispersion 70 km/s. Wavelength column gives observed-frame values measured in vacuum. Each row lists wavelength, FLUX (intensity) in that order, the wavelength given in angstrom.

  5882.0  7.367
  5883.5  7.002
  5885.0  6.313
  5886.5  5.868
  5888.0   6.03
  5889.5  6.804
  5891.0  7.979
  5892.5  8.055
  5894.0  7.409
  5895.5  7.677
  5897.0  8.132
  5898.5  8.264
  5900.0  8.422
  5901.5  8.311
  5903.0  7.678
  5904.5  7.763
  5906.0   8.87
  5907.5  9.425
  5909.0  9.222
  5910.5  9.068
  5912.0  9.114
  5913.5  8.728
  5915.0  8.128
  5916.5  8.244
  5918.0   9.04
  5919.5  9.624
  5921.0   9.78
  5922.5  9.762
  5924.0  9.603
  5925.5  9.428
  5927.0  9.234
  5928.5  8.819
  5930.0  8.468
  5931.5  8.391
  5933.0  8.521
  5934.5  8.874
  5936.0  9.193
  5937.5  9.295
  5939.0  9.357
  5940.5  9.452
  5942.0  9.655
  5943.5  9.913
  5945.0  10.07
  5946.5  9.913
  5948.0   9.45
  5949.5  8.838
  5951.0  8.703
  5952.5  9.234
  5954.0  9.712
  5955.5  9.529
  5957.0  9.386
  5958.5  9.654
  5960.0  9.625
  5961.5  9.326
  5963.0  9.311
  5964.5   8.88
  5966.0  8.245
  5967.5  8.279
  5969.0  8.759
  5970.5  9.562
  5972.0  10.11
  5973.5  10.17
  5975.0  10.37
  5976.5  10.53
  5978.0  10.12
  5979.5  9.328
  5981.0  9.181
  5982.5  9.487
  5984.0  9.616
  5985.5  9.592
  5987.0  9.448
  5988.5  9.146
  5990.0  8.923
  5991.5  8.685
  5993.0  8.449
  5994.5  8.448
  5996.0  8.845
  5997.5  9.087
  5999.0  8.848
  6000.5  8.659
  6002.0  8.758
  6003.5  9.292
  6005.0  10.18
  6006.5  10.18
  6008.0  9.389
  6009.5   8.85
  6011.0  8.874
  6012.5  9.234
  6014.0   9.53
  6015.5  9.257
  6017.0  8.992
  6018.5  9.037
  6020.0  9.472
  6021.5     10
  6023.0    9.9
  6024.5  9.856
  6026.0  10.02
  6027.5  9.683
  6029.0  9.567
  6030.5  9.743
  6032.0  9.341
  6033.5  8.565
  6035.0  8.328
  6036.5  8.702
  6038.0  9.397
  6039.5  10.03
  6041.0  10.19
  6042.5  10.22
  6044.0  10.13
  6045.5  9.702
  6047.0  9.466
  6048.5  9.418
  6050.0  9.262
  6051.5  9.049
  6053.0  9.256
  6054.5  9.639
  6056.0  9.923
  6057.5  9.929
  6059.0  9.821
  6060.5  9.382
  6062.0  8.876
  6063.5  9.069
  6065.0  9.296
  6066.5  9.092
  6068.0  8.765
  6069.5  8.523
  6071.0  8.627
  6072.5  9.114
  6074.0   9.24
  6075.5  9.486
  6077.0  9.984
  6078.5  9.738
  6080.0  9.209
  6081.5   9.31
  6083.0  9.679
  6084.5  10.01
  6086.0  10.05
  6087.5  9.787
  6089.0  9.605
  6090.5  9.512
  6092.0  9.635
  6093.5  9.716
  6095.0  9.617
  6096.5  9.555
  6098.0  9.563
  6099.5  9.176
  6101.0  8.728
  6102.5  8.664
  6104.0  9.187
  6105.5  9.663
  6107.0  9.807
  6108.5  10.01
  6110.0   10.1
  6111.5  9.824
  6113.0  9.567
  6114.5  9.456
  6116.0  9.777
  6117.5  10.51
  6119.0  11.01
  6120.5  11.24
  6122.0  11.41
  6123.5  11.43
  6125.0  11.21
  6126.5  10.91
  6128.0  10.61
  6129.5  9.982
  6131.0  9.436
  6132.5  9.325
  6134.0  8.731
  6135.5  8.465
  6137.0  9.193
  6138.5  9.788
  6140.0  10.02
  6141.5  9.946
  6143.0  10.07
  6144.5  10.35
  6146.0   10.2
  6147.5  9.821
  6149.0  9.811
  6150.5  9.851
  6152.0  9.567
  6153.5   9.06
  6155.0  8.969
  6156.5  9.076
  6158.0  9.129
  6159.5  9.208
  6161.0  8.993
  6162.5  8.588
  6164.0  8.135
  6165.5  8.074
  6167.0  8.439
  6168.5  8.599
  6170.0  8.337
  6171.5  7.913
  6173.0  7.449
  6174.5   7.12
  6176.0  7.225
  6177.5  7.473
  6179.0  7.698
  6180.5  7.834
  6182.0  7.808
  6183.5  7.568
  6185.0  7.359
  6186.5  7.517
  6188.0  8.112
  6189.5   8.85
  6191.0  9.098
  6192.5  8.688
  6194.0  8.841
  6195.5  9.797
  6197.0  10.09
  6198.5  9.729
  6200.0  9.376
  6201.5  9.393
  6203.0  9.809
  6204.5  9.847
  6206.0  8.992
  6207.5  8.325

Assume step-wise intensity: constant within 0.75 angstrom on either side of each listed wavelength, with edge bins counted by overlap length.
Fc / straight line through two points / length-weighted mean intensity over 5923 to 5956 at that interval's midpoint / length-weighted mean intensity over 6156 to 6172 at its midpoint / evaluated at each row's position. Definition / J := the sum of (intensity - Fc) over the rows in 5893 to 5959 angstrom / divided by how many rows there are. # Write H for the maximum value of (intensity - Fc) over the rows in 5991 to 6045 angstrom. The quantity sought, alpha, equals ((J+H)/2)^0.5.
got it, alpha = 0.7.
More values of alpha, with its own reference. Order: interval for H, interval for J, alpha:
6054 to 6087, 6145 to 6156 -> 1.0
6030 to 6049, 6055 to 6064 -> 1.0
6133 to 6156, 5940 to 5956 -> 1.0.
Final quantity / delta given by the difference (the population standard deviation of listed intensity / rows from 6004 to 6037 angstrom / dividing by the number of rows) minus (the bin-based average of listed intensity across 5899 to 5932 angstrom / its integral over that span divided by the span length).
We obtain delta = -8.3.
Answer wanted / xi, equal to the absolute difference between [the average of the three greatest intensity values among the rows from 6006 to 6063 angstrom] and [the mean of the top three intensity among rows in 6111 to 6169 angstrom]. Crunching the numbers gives 1.2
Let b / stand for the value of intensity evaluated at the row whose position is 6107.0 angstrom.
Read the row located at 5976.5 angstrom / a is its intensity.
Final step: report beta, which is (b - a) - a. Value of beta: -11.3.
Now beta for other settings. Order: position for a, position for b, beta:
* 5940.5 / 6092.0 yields -9.3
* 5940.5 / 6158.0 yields -9.8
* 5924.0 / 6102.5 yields -10.5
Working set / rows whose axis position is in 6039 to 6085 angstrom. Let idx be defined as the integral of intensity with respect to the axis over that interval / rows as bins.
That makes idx 435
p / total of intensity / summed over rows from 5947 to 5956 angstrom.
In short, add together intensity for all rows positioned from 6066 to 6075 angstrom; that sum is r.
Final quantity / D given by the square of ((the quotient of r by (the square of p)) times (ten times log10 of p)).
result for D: 0.092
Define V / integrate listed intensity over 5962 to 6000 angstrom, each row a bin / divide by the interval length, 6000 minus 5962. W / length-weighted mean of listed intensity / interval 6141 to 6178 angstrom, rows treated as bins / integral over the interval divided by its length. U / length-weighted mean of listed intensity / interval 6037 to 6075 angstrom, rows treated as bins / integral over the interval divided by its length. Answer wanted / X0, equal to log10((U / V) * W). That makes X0 0.95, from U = 9.4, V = 9.3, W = 8.9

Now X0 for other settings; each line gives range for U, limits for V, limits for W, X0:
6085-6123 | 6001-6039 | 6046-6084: 0.99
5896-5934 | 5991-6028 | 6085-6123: 0.97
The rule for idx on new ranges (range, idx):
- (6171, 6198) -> 220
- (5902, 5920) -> 157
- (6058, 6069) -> 101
